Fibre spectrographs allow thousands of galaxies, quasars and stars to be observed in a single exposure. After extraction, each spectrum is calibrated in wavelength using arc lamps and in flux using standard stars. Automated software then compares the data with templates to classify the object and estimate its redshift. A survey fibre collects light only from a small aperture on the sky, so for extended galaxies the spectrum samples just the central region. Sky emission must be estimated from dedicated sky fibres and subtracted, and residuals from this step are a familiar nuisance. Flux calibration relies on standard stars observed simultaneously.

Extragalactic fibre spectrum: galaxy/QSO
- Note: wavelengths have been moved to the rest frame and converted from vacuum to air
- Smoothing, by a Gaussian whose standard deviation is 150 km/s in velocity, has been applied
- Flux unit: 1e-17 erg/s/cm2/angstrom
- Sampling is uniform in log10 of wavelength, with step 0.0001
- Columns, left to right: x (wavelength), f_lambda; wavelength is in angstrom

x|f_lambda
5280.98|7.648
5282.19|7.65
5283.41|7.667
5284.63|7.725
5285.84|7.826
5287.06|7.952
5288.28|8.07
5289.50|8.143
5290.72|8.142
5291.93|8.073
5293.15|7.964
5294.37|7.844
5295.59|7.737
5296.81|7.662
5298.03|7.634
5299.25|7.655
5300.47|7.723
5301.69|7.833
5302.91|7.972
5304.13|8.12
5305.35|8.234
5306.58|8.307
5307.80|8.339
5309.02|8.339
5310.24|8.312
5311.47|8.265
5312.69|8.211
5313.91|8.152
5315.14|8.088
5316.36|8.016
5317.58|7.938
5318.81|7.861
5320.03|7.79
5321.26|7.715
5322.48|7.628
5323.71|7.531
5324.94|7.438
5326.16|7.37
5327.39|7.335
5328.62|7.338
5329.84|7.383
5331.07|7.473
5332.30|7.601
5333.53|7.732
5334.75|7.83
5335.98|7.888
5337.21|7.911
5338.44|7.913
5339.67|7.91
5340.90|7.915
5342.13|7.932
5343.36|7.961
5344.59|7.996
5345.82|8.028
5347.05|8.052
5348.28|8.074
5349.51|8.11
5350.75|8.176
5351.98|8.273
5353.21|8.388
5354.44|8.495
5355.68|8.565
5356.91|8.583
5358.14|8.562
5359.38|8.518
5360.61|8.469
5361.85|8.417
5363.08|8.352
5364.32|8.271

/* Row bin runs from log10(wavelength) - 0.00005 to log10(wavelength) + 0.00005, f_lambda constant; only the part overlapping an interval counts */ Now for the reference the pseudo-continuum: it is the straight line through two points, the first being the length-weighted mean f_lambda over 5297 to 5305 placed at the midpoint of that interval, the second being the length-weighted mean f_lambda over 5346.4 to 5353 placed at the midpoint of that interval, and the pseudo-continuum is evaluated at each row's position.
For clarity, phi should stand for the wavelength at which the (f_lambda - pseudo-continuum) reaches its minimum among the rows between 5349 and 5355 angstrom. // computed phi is 5349.51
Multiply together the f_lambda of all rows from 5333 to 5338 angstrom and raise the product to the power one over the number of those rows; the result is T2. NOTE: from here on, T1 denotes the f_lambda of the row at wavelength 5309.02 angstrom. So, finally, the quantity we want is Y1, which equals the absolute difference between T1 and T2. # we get 0.5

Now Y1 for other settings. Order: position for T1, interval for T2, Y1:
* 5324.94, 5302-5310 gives 0.8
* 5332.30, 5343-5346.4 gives 0.4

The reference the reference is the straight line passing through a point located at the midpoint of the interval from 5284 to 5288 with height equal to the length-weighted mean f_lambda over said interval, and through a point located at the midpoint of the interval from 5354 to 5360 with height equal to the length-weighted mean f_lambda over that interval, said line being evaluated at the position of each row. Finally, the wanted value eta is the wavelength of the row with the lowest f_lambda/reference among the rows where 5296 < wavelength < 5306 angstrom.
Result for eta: 5298.03 angstrom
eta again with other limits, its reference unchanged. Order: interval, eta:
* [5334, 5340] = 5334.75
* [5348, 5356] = 5348.28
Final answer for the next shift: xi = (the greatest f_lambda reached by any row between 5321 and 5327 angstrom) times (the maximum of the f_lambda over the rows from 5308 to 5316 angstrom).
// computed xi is 64.3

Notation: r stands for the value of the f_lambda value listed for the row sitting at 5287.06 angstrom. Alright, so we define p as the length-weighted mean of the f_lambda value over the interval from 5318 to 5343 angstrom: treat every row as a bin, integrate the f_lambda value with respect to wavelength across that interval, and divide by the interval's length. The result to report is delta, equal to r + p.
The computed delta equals 15.6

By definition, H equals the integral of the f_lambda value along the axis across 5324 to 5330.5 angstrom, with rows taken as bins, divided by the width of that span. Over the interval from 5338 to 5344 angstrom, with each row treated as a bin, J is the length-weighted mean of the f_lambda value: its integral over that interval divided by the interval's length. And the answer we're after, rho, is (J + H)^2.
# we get 234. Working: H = 7.4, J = 7.93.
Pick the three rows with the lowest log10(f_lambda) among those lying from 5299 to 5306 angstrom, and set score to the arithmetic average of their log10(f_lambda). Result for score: 0.89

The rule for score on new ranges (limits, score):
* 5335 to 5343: 0.90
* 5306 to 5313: 0.92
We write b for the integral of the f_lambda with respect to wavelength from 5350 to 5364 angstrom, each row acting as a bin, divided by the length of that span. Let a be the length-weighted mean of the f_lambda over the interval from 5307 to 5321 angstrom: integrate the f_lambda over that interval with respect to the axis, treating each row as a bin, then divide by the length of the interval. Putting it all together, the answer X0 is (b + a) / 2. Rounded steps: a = 8.11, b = 8.4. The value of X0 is 8.3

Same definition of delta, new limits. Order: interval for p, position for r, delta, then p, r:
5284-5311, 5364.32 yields 16.3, 7.982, 8.271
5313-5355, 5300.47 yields 15.6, 7.863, 7.723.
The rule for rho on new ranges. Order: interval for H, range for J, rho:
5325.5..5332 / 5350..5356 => 248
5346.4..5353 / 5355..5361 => 279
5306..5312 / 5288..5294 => 268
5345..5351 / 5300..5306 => 258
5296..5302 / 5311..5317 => 251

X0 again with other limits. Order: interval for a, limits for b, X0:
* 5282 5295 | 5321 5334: 7.7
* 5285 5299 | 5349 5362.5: 8.2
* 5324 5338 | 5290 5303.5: 7.7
